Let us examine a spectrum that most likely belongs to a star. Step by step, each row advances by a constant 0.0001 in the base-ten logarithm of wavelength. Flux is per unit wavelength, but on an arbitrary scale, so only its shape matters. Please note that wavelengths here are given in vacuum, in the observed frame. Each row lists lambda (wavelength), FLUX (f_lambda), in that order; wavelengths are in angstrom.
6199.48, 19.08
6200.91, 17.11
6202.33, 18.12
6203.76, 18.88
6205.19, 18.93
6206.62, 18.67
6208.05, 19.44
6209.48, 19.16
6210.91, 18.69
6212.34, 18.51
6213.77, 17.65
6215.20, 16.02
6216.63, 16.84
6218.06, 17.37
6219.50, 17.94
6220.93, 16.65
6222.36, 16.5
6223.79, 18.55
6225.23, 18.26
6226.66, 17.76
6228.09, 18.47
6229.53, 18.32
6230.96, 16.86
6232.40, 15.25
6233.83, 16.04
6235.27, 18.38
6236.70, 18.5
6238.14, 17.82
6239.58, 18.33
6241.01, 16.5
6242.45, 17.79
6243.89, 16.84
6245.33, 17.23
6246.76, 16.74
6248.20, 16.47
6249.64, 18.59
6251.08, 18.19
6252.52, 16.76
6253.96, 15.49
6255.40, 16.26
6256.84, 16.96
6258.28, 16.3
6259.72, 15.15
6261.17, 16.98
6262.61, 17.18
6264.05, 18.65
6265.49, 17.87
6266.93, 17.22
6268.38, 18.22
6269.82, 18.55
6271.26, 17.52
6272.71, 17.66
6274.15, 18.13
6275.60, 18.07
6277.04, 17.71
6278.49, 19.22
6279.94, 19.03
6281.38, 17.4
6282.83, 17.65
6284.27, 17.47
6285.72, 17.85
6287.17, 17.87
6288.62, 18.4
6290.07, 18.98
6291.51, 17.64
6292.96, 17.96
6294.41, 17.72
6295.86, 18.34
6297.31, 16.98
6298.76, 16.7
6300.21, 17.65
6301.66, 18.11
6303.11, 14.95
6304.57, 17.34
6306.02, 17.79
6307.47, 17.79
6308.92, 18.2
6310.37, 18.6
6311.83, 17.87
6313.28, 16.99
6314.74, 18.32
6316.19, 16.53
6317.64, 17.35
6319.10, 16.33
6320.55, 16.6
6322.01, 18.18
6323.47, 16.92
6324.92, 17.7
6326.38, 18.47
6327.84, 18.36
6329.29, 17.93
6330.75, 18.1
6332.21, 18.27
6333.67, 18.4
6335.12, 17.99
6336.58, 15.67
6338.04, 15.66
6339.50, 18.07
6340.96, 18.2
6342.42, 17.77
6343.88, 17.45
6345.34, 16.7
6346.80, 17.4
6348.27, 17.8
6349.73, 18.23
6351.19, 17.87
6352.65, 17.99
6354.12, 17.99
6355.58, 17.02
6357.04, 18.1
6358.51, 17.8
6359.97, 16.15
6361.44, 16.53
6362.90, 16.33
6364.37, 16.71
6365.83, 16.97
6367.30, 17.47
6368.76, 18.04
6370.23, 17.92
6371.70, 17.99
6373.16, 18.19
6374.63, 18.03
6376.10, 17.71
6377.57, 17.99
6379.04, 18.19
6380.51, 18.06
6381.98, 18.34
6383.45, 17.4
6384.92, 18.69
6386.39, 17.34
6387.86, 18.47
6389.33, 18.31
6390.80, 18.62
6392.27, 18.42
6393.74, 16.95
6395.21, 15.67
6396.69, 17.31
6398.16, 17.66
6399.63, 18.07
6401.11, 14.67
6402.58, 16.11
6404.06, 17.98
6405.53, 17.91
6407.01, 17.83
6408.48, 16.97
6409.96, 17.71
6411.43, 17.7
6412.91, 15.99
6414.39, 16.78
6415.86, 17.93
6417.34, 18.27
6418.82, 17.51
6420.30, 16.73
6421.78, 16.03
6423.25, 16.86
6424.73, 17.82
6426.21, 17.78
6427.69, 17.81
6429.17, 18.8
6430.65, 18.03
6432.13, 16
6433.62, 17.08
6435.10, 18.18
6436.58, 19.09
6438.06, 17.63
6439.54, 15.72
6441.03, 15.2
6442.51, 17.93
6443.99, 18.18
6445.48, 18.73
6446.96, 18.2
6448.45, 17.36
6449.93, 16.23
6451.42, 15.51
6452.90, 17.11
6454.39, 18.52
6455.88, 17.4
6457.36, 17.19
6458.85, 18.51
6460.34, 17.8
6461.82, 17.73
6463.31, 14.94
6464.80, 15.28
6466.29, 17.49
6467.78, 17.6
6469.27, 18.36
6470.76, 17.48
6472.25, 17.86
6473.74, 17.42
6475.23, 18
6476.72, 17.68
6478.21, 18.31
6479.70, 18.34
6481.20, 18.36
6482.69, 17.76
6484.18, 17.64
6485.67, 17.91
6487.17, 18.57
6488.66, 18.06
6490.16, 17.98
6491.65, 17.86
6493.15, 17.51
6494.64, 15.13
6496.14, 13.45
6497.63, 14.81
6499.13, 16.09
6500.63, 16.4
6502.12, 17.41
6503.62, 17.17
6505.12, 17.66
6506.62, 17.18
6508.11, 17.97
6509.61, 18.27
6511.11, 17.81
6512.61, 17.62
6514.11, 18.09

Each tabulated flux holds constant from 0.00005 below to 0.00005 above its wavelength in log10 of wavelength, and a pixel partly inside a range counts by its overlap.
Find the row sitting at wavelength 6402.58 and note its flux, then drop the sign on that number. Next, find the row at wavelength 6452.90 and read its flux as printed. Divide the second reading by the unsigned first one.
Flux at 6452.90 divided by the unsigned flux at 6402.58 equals 1.06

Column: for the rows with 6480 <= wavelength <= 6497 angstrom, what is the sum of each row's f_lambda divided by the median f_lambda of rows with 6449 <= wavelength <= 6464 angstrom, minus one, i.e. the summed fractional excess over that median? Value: 0.00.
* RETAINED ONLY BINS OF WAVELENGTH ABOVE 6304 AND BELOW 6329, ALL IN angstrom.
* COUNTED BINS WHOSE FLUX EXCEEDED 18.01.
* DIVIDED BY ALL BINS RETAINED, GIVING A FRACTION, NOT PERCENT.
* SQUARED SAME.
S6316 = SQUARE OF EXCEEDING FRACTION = 0.12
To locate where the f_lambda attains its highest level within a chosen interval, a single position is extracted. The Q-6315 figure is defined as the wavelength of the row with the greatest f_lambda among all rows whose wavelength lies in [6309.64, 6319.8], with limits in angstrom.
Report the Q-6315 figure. 6310.37 angstrom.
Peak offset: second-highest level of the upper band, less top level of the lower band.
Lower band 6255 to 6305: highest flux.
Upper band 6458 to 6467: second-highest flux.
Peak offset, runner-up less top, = -1.4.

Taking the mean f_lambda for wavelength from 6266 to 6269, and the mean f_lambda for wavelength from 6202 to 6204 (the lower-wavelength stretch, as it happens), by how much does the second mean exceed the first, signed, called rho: 0.8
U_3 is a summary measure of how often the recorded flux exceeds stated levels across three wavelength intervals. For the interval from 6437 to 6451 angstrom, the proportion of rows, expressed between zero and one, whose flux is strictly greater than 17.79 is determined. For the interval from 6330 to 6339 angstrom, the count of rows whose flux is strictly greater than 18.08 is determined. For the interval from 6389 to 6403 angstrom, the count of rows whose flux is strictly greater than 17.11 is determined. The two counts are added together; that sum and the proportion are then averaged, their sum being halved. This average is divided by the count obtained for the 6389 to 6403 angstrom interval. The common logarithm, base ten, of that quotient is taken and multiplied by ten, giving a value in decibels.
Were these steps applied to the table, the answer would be -1.0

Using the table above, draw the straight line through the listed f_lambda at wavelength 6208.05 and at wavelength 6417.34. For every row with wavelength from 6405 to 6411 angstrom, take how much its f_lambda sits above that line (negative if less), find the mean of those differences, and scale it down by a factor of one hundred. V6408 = -0.007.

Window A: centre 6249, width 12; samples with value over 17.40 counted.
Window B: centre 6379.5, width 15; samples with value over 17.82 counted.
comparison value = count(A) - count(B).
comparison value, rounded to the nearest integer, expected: -5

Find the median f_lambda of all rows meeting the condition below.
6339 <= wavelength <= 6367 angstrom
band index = 17.8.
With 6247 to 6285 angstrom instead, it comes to 17.6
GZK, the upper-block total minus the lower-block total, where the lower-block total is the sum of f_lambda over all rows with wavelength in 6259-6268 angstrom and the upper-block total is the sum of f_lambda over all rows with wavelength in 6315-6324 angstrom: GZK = -1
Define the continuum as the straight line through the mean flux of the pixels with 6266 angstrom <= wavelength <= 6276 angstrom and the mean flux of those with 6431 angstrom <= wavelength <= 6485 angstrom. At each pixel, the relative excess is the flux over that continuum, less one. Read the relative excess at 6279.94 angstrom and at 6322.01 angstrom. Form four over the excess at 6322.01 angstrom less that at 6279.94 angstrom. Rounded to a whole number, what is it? -96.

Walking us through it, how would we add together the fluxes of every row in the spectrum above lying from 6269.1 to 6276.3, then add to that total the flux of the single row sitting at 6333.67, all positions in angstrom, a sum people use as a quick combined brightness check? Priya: 108.3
